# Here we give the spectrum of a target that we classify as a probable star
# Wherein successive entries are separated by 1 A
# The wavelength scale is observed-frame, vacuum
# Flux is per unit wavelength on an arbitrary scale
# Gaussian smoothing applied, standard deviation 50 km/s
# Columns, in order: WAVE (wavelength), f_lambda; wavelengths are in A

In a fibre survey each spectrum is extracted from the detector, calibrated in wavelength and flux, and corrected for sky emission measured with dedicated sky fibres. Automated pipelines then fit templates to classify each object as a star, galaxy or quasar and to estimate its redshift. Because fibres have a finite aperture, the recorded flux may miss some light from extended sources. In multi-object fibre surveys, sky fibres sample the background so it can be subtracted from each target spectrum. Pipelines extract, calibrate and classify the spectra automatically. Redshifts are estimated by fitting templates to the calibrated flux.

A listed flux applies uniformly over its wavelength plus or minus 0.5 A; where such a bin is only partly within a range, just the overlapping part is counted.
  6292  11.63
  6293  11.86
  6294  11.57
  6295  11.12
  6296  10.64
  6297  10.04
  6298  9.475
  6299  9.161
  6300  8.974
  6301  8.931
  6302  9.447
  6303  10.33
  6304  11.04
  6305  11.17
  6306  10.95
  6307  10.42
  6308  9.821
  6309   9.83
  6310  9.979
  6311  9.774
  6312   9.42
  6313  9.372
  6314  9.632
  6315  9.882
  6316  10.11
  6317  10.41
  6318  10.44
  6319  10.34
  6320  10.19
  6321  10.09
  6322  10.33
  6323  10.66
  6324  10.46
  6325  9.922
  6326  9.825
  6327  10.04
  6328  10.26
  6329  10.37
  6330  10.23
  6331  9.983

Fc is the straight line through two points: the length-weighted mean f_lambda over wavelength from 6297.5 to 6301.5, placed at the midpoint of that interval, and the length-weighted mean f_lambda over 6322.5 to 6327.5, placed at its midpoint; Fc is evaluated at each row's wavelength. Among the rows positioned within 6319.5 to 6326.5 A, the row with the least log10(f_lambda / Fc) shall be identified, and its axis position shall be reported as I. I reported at 6326 A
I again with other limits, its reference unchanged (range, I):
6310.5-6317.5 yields 6313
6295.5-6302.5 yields 6301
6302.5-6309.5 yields 6309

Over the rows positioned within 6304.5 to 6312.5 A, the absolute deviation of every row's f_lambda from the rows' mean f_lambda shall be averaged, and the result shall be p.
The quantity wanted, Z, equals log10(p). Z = -0.29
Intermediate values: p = 0.51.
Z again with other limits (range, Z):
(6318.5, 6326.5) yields -0.66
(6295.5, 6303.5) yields -0.27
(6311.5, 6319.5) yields -0.43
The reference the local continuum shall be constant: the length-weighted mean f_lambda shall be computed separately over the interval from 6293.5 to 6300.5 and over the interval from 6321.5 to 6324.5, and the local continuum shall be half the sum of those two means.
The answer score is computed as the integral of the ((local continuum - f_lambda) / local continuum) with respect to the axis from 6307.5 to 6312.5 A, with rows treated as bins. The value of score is 0.27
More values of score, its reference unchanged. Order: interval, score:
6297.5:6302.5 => 0.54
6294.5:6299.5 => 0.11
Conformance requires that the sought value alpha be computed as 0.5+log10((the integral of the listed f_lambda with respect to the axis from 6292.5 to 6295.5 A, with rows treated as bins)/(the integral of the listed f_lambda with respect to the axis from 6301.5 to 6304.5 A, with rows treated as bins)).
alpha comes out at 0.550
